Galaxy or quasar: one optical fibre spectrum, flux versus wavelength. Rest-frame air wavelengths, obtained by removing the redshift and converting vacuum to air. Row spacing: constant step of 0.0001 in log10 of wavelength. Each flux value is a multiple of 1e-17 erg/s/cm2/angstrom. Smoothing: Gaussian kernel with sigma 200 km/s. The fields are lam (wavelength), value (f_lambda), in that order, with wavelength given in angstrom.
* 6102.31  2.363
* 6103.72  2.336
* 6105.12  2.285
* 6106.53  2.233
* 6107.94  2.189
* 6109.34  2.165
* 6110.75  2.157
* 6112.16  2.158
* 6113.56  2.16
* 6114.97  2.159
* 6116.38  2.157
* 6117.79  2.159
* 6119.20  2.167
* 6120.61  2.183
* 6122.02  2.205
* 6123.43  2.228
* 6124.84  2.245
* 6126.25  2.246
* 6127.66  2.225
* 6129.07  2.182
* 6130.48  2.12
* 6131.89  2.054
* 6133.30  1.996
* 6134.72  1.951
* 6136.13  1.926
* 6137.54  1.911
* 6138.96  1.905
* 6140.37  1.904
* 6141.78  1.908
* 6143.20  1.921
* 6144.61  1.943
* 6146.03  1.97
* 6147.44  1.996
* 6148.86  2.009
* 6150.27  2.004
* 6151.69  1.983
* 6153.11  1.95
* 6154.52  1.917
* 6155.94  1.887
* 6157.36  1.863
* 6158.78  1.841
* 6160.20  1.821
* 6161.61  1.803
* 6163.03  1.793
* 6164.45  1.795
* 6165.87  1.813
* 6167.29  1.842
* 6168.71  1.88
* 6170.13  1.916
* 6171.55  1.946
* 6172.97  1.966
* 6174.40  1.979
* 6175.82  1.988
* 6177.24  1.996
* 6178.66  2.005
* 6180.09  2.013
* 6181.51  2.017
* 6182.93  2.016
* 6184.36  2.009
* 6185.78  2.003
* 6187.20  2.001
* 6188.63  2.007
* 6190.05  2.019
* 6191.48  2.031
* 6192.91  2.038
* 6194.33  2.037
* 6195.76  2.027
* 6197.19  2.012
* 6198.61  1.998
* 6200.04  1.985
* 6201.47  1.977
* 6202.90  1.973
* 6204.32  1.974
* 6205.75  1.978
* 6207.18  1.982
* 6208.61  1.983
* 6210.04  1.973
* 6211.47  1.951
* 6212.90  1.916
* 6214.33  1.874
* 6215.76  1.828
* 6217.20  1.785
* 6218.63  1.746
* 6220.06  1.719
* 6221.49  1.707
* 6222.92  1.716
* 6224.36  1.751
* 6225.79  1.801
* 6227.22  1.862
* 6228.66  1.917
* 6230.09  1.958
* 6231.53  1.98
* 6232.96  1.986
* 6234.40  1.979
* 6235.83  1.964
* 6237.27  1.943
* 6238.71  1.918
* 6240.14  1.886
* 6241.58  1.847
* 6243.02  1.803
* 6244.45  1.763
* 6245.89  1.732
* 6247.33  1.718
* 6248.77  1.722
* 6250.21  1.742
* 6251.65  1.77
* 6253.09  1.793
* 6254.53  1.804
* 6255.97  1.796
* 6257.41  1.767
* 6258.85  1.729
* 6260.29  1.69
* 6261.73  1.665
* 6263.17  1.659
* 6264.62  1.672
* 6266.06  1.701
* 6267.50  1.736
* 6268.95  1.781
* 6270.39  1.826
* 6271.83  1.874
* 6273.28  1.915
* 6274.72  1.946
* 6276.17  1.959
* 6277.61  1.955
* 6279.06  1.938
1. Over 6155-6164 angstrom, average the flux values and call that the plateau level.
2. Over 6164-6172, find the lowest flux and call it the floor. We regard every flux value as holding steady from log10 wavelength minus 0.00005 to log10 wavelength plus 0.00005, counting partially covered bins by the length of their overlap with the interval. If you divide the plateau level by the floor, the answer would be 1.02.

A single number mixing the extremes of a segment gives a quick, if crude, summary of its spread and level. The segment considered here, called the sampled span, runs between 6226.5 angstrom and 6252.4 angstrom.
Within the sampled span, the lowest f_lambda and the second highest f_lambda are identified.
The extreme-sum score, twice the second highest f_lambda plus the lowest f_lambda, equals 5.68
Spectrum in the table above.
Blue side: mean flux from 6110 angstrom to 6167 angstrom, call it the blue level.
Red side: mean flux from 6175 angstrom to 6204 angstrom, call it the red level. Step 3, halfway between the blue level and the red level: 2.01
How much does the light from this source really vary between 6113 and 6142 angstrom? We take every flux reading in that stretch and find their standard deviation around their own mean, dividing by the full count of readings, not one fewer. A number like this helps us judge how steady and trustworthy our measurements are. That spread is 0.13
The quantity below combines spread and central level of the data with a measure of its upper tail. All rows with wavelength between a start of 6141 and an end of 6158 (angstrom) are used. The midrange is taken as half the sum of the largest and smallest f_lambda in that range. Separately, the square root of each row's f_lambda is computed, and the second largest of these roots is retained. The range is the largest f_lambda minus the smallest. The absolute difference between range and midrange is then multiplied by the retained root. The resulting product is 2.53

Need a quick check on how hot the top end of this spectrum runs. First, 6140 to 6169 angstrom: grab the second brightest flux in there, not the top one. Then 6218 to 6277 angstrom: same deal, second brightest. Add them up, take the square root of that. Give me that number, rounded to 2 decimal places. 2.00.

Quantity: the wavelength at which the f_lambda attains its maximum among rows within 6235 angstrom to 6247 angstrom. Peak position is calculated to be 6235.83 angstrom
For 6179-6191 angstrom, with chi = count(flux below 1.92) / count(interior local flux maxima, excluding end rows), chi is 0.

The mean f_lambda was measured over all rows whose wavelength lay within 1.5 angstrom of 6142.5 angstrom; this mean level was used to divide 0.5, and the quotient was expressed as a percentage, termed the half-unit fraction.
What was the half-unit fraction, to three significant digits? 26.1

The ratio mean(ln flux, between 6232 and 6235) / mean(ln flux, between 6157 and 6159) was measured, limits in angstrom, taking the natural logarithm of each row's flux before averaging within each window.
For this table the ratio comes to 1.11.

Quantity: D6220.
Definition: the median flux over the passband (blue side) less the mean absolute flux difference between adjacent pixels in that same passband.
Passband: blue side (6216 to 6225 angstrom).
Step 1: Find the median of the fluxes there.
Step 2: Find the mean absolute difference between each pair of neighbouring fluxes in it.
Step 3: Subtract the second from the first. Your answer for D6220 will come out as 1.71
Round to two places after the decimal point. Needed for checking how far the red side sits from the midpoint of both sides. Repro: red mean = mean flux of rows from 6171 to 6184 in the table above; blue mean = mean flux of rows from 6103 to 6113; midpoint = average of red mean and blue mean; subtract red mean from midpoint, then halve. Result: 0.06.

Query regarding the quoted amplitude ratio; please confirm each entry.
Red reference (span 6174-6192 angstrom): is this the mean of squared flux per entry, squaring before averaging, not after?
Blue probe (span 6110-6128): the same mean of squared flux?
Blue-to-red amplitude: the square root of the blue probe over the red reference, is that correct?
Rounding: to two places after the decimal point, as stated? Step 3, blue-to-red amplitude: 1.09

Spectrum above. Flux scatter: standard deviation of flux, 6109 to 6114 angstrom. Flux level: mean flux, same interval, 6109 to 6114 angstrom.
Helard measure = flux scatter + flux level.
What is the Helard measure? 2.16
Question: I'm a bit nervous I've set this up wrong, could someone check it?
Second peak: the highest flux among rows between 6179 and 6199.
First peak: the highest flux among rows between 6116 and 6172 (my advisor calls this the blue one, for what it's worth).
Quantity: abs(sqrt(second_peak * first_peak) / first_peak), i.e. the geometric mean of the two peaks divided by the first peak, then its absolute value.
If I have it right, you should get 0.95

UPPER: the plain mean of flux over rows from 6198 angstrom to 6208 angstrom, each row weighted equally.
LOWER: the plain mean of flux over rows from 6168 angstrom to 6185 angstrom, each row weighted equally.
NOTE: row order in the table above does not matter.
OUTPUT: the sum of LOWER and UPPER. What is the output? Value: 3.96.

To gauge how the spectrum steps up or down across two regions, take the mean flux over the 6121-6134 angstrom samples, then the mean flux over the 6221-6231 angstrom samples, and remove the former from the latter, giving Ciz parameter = -0.35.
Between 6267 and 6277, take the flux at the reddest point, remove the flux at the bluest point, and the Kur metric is 0.2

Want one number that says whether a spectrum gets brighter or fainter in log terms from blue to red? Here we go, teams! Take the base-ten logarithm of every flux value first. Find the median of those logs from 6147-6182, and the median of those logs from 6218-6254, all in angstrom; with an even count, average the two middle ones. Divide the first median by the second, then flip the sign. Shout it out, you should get -1.13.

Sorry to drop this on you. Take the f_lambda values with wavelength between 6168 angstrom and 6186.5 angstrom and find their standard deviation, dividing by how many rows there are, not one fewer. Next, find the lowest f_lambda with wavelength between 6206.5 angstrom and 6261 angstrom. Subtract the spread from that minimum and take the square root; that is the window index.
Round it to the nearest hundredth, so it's 1.28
